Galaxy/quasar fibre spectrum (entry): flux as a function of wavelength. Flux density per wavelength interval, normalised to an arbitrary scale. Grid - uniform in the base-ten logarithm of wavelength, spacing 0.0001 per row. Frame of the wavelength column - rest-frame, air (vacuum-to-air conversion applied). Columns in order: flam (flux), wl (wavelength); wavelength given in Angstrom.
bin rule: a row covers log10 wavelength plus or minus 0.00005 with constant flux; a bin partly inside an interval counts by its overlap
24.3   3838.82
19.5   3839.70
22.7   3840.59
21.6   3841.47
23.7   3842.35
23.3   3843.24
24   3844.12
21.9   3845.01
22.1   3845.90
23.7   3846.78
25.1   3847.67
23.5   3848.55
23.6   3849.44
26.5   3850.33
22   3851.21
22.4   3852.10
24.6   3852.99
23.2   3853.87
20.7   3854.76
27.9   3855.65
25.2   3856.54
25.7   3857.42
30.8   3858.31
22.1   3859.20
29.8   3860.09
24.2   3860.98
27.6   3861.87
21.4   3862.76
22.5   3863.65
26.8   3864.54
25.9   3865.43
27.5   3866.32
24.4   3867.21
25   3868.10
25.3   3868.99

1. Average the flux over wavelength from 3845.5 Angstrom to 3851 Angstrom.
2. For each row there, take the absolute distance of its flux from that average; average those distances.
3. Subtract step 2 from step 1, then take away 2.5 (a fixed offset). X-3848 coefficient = 20.4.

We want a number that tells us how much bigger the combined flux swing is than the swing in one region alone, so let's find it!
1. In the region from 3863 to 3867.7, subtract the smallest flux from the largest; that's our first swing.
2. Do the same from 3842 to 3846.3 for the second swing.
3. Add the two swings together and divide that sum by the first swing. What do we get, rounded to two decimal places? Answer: 1.42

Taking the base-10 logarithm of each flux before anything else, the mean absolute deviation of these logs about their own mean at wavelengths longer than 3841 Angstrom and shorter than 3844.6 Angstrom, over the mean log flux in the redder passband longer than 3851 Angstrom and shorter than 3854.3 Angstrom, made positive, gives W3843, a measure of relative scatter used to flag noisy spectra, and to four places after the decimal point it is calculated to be 0.0109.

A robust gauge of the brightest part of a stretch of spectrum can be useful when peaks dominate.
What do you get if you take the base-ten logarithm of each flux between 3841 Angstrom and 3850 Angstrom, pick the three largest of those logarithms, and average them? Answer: 1.38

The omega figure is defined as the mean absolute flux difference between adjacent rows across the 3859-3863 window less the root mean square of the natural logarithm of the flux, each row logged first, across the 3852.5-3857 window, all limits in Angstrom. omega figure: 2.5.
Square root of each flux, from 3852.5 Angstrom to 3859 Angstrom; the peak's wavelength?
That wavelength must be 3858.31 Angstrom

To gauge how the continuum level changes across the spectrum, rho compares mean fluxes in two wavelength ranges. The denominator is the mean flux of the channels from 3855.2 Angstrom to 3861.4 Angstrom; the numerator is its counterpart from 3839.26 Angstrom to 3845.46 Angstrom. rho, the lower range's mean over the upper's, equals 0.84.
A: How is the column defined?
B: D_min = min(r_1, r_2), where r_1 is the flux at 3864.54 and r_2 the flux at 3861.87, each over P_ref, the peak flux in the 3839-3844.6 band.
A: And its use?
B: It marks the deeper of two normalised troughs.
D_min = 1.117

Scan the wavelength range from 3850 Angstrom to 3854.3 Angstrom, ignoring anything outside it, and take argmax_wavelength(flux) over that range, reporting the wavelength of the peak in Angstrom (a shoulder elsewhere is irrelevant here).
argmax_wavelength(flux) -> 3850.33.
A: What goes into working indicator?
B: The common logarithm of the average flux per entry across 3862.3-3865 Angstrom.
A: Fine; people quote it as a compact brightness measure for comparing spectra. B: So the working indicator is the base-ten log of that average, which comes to 1.37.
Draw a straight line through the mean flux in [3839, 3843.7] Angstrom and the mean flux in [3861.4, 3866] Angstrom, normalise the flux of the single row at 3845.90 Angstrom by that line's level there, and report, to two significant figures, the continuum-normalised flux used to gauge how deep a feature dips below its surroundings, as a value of 0.97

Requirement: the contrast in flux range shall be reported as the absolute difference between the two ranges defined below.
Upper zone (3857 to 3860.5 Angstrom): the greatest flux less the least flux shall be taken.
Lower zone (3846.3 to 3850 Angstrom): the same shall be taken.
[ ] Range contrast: 7.1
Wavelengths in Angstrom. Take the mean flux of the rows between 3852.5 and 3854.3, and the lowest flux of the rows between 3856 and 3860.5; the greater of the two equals 23.9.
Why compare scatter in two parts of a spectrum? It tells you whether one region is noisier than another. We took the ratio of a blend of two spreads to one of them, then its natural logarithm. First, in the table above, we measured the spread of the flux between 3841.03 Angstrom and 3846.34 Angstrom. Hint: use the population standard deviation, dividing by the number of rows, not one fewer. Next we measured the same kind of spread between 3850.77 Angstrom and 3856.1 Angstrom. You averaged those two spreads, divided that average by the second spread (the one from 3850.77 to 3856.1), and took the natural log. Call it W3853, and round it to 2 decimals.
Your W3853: -0.35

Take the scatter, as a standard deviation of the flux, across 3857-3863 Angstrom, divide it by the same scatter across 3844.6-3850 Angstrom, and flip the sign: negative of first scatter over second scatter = -3.1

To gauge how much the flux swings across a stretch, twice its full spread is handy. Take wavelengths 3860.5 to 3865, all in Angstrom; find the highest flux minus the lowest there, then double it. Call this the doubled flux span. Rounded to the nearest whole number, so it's 12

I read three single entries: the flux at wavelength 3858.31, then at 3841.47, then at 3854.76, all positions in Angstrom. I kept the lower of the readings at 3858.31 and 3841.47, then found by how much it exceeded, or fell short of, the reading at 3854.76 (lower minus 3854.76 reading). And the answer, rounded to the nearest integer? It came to 1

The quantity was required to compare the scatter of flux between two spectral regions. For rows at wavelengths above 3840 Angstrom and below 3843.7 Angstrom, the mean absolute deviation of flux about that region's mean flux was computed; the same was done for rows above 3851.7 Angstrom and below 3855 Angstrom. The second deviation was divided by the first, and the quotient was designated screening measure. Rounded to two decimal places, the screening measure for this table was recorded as 1.74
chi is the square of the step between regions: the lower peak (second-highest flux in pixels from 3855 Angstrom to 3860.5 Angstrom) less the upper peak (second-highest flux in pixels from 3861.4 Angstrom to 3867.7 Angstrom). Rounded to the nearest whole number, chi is 5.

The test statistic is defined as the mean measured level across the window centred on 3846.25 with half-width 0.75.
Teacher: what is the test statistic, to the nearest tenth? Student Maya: 22.9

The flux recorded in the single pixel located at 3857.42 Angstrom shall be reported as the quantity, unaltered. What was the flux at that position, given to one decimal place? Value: 25.7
